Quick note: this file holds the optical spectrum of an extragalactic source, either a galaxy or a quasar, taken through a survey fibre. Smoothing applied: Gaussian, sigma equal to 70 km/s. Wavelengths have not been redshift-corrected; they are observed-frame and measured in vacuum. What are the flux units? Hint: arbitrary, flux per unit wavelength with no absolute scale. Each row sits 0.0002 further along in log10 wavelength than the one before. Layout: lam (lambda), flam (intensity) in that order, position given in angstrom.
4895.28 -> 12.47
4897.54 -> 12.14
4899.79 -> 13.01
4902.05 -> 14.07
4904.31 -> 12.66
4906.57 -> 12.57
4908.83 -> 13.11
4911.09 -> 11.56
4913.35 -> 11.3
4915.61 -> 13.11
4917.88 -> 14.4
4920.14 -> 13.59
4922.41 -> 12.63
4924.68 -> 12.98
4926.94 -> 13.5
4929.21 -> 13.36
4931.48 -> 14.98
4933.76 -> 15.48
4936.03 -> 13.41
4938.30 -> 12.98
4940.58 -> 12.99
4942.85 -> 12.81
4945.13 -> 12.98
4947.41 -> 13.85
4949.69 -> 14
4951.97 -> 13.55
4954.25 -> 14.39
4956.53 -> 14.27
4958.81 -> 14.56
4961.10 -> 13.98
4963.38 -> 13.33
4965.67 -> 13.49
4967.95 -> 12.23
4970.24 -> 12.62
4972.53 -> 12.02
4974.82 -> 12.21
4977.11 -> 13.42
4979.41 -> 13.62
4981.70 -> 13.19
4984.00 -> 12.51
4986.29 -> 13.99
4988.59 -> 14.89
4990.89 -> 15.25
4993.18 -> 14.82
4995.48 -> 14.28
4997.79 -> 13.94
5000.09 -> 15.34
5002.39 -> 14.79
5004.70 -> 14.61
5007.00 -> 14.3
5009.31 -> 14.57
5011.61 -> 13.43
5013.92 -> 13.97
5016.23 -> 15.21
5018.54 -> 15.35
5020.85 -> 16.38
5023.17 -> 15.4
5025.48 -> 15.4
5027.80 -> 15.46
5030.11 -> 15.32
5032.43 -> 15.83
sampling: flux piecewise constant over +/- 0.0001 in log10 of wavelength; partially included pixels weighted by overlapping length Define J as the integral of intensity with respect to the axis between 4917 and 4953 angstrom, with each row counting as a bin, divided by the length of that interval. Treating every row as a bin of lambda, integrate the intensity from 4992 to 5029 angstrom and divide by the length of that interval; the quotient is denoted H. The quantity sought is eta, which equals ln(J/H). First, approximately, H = 14.8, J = 13.6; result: -0.09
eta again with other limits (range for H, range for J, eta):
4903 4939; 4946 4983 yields 0.01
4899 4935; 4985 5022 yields 0.10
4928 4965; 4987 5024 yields 0.07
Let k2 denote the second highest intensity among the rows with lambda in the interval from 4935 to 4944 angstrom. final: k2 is 12.99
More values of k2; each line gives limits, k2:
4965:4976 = 12.62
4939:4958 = 14.27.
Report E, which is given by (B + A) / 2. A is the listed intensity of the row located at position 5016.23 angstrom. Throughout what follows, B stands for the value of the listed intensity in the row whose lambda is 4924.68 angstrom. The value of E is 14.1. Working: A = 15.21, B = 12.98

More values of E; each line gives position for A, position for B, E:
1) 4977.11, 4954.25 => 13.9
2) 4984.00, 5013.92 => 13.2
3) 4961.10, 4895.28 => 13.2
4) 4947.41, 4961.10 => 13.9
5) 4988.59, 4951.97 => 14.2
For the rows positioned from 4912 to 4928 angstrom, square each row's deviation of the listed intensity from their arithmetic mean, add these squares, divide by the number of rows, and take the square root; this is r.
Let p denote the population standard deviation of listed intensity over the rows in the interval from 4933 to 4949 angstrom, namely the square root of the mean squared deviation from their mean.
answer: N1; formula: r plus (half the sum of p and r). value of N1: 1.77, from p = 0.87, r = 0.891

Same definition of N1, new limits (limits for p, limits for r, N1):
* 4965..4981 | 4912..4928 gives 1.66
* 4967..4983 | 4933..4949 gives 1.61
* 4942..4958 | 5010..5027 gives 1.66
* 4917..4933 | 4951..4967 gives 1.05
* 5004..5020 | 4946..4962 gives 0.79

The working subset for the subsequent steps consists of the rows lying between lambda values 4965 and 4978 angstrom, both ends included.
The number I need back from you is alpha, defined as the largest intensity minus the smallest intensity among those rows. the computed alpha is 1.5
